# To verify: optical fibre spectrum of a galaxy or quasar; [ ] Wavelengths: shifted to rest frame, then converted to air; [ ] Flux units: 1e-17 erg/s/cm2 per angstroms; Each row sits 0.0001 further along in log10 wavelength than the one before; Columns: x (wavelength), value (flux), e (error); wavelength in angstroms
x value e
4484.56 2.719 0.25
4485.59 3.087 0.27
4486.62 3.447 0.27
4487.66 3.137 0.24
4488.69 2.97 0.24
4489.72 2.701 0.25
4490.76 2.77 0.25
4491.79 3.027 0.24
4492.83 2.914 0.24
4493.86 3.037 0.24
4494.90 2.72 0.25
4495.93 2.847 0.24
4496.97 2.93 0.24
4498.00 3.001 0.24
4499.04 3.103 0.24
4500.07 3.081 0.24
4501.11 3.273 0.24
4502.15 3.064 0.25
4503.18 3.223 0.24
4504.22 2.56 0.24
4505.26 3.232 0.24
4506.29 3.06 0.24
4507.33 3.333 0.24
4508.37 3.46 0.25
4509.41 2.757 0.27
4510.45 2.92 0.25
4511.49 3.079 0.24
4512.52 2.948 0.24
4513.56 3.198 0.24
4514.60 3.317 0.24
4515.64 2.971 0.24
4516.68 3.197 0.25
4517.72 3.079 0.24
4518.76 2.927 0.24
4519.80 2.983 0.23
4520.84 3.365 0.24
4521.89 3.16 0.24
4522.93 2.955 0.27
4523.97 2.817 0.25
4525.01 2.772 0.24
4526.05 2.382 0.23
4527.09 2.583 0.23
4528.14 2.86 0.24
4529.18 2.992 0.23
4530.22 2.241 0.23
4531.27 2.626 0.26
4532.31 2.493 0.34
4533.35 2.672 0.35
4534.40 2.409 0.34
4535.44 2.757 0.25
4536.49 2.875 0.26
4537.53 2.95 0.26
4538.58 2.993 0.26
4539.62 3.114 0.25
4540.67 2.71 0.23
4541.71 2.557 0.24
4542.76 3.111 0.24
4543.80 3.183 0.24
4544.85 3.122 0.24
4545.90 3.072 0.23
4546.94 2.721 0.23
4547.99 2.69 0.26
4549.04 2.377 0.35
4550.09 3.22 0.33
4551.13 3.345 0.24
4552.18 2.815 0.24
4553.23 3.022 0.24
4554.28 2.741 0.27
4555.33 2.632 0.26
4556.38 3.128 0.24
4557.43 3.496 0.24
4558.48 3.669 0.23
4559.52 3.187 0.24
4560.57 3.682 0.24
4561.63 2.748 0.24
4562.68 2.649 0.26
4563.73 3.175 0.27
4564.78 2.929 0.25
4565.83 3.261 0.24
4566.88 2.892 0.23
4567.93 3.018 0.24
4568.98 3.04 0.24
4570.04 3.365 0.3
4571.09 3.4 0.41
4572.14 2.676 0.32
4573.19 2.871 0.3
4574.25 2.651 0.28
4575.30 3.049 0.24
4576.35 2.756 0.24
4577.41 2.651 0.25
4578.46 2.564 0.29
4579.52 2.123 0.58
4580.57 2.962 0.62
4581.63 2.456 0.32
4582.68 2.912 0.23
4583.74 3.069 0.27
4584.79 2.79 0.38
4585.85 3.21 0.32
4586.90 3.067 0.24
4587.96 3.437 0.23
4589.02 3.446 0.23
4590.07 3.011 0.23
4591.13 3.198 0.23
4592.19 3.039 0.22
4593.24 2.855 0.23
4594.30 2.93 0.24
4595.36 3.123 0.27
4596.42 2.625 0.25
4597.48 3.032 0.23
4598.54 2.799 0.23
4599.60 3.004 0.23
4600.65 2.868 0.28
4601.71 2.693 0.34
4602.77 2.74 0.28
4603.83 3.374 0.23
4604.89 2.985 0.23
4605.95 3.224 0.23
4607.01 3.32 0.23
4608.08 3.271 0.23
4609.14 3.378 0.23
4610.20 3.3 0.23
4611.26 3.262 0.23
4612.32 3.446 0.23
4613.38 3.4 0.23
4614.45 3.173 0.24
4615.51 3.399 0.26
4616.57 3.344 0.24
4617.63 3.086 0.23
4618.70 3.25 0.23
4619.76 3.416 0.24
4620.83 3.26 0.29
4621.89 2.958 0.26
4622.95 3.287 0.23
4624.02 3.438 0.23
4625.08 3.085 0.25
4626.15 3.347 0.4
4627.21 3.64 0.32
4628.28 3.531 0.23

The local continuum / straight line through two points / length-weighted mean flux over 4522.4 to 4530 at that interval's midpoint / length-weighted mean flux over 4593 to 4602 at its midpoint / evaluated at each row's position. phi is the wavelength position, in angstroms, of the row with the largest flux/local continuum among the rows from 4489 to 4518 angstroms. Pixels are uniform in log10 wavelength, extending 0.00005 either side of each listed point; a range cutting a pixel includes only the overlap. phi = 4508.37 angstroms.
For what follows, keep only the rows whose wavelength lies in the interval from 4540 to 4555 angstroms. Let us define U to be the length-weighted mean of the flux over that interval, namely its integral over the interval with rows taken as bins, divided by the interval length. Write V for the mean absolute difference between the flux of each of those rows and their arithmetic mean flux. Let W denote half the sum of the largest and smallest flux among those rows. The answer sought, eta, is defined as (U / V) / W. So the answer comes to 4.1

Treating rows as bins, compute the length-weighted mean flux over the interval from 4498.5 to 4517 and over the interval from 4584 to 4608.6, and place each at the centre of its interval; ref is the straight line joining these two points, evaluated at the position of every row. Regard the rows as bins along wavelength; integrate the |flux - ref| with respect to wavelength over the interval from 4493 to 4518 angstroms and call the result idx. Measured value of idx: 4.1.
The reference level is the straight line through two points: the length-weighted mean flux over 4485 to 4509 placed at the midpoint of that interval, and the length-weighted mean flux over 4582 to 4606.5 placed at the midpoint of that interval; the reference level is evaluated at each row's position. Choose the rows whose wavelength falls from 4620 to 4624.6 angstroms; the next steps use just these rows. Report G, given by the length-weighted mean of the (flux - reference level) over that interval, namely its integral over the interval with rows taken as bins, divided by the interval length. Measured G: 0.24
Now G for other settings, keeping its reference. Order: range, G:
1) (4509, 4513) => -0.11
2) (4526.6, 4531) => -0.36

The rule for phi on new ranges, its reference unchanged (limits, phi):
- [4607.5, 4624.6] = 4612.32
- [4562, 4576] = 4571.09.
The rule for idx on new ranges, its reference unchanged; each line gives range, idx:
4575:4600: 5.8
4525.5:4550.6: 8.3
